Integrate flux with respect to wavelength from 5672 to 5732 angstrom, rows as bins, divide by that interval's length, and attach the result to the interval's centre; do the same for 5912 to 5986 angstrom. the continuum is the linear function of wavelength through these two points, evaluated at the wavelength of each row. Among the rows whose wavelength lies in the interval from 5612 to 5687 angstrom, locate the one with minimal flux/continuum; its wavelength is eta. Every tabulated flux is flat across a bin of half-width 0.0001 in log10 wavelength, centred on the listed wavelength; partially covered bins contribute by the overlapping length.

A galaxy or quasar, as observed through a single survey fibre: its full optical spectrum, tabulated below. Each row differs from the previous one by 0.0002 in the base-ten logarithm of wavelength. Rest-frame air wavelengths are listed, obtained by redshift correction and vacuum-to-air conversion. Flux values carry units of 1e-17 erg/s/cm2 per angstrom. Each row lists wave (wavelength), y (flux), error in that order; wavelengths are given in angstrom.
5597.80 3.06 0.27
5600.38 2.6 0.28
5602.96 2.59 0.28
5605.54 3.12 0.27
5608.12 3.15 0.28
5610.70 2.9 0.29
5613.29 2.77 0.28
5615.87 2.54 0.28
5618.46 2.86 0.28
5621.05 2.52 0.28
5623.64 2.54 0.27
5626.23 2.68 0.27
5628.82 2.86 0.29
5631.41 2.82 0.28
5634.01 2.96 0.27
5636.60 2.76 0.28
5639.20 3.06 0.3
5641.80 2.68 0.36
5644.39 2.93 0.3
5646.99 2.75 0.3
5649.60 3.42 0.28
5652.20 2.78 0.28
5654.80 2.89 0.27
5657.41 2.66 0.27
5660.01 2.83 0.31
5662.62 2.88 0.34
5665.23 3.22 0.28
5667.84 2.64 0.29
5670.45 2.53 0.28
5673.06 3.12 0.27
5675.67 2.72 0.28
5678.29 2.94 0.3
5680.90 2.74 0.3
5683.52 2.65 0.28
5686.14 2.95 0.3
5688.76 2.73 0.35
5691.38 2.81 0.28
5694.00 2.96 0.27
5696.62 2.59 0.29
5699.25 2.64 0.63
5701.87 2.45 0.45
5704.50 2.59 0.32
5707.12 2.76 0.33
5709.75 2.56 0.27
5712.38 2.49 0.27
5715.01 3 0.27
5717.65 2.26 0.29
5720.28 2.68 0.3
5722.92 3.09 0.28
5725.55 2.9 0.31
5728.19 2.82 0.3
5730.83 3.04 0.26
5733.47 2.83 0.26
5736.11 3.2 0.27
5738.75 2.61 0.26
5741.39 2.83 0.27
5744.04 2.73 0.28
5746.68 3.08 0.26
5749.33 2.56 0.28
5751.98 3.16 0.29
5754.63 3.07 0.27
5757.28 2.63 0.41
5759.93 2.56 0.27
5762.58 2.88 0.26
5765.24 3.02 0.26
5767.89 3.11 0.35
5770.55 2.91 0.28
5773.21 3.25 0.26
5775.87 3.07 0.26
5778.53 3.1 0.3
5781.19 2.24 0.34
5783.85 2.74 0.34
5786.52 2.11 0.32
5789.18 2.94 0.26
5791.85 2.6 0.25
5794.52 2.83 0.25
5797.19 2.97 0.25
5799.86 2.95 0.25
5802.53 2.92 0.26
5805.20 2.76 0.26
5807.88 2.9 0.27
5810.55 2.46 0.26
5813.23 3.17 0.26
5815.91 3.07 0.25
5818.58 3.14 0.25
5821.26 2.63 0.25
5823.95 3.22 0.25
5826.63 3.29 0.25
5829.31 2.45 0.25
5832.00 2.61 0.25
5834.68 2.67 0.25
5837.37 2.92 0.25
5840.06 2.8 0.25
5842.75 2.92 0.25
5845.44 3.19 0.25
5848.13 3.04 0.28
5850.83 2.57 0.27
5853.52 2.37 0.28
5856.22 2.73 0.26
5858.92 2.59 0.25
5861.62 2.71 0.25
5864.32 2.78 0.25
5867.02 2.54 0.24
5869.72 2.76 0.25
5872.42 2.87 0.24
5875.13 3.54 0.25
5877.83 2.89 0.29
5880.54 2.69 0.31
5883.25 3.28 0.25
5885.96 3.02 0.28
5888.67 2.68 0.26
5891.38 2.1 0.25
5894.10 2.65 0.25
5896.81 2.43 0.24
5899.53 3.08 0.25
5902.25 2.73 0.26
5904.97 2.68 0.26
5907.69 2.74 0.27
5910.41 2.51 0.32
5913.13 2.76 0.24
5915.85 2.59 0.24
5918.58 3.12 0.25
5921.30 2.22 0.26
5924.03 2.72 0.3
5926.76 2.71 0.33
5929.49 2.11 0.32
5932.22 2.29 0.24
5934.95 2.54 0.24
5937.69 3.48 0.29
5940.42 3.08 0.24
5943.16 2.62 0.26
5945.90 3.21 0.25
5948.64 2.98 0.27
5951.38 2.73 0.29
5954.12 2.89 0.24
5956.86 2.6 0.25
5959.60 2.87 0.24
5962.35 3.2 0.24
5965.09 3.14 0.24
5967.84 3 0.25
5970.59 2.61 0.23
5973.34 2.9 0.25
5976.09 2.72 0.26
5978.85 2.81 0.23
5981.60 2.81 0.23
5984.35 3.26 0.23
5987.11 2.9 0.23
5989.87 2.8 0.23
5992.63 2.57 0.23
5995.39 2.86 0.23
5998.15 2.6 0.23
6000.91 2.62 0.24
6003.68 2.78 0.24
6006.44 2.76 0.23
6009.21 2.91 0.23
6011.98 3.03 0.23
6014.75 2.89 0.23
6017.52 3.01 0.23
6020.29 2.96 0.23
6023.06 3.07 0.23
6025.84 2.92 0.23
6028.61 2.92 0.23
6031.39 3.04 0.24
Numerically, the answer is 5670.45 angstrom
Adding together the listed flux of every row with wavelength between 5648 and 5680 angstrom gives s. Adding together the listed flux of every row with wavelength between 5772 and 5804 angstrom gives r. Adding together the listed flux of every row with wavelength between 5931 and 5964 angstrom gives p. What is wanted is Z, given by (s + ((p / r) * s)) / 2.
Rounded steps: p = 34.5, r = 33.7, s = 34.6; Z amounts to 35.0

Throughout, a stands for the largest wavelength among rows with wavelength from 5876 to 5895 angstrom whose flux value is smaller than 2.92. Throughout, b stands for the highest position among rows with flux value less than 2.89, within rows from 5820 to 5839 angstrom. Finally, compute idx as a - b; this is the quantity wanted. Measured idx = 59.4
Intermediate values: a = 5894.10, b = 5834.68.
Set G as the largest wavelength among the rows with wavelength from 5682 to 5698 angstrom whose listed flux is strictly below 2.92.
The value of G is 5696.62 angstrom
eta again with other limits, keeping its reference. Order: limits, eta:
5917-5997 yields 5929.49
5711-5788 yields 5786.52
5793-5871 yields 5853.52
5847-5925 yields 5891.38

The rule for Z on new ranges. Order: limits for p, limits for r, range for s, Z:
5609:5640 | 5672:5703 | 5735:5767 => 34.3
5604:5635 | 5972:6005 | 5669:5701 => 33.4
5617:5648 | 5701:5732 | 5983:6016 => 34.4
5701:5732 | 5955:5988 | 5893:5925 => 31.2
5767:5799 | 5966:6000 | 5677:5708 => 32.8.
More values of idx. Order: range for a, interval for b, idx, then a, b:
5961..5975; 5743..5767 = 210.8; 5973.34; 5762.58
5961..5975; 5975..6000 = -24.8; 5973.34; 5998.15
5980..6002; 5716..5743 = 259.5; 6000.91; 5741.39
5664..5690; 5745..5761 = -71.2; 5688.76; 5759.93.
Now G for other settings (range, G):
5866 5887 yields 5880.54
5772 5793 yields 5791.85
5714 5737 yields 5733.47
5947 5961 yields 5959.60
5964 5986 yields 5981.60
